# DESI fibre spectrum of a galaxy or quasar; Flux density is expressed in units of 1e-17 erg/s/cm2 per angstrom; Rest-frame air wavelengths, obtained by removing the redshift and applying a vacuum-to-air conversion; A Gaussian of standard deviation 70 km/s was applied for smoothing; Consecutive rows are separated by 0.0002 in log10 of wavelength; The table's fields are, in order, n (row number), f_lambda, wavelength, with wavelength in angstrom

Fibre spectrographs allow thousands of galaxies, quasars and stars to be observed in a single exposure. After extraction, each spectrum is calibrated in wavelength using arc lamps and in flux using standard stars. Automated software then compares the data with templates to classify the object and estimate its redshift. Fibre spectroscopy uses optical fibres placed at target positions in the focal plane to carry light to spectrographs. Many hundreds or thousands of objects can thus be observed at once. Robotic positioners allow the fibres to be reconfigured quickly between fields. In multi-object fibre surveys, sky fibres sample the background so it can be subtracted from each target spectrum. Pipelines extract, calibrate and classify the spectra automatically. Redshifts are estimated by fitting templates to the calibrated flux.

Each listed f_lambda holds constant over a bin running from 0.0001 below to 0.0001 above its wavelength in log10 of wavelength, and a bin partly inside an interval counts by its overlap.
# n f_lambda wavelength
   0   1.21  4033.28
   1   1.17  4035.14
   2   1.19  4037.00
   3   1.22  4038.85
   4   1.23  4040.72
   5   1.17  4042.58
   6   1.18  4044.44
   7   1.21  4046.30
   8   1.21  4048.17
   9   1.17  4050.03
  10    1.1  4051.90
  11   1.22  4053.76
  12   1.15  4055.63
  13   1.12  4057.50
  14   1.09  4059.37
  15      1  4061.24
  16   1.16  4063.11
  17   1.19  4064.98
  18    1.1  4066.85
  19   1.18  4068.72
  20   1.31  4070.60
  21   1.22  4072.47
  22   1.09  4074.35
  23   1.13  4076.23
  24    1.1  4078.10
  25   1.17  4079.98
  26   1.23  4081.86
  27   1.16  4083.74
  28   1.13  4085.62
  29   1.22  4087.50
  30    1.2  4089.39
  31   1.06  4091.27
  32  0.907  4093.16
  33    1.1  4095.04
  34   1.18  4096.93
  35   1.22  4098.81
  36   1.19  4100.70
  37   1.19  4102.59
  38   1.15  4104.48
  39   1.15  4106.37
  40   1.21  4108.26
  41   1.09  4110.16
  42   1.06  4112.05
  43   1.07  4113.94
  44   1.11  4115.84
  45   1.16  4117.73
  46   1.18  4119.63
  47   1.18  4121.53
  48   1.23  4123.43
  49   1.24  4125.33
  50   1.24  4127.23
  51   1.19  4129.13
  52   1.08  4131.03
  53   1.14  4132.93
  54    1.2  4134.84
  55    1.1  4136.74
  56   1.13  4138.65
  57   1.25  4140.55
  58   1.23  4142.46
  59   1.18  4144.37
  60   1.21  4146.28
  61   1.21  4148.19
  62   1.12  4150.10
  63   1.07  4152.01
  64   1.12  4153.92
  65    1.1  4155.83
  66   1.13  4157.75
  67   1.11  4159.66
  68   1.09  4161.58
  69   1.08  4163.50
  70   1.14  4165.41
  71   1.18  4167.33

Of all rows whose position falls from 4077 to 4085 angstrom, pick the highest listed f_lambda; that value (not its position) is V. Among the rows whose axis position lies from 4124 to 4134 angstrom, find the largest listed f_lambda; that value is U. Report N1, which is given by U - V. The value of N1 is 0.01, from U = 1.24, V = 1.23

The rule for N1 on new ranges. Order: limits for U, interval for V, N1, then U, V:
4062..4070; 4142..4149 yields -0.04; 1.19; 1.23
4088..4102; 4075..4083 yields -0.01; 1.22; 1.23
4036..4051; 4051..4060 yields 0.01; 1.23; 1.22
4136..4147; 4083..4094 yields 0.03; 1.25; 1.22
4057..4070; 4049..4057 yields -0.03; 1.19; 1.22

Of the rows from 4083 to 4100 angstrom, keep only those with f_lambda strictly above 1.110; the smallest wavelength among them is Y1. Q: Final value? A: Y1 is 4083.74 angstrom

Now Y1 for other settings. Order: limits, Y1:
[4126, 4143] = 4127.23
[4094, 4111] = 4096.93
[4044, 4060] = 4044.44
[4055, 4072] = 4055.63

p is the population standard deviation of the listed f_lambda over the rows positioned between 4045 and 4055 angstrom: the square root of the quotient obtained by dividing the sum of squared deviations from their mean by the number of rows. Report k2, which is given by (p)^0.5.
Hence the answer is 0.21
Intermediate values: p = 0.044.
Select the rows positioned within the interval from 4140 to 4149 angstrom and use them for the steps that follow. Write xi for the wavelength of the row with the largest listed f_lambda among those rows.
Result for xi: 4140.55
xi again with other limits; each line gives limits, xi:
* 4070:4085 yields 4070.60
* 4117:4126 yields 4125.33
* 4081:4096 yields 4081.86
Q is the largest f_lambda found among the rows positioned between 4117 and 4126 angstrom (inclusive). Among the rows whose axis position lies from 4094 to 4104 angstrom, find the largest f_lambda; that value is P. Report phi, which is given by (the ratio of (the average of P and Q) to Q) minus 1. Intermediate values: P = 1.22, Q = 1.24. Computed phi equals -0.008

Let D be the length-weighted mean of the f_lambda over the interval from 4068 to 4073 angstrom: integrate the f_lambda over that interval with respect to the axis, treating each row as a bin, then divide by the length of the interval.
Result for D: 1.24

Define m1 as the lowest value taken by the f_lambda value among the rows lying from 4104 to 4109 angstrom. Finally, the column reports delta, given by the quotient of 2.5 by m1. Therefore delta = 2.17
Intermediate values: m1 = 1.15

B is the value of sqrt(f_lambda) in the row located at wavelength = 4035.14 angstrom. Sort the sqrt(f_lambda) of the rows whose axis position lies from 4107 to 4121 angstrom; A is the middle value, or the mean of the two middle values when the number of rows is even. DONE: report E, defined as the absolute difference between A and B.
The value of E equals 0.028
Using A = 1.054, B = 1.08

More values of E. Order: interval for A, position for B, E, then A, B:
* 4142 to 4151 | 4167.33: 0.014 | 1.100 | 1.09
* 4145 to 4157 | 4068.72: 0.028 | 1.058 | 1.09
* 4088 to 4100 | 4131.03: 0.028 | 1.068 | 1.04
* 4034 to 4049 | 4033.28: 0.005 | 1.095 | 1.10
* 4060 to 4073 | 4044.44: 0.000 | 1.086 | 1.09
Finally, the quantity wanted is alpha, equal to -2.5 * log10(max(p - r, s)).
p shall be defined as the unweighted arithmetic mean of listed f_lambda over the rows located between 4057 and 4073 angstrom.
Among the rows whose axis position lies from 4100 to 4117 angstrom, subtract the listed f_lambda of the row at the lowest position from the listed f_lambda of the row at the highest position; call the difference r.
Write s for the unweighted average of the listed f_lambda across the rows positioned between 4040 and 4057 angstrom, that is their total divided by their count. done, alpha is -0.23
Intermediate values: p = 1.152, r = -0.08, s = 1.18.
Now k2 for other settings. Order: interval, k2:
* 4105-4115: 0.24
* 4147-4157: 0.22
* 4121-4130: 0.16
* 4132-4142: 0.23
